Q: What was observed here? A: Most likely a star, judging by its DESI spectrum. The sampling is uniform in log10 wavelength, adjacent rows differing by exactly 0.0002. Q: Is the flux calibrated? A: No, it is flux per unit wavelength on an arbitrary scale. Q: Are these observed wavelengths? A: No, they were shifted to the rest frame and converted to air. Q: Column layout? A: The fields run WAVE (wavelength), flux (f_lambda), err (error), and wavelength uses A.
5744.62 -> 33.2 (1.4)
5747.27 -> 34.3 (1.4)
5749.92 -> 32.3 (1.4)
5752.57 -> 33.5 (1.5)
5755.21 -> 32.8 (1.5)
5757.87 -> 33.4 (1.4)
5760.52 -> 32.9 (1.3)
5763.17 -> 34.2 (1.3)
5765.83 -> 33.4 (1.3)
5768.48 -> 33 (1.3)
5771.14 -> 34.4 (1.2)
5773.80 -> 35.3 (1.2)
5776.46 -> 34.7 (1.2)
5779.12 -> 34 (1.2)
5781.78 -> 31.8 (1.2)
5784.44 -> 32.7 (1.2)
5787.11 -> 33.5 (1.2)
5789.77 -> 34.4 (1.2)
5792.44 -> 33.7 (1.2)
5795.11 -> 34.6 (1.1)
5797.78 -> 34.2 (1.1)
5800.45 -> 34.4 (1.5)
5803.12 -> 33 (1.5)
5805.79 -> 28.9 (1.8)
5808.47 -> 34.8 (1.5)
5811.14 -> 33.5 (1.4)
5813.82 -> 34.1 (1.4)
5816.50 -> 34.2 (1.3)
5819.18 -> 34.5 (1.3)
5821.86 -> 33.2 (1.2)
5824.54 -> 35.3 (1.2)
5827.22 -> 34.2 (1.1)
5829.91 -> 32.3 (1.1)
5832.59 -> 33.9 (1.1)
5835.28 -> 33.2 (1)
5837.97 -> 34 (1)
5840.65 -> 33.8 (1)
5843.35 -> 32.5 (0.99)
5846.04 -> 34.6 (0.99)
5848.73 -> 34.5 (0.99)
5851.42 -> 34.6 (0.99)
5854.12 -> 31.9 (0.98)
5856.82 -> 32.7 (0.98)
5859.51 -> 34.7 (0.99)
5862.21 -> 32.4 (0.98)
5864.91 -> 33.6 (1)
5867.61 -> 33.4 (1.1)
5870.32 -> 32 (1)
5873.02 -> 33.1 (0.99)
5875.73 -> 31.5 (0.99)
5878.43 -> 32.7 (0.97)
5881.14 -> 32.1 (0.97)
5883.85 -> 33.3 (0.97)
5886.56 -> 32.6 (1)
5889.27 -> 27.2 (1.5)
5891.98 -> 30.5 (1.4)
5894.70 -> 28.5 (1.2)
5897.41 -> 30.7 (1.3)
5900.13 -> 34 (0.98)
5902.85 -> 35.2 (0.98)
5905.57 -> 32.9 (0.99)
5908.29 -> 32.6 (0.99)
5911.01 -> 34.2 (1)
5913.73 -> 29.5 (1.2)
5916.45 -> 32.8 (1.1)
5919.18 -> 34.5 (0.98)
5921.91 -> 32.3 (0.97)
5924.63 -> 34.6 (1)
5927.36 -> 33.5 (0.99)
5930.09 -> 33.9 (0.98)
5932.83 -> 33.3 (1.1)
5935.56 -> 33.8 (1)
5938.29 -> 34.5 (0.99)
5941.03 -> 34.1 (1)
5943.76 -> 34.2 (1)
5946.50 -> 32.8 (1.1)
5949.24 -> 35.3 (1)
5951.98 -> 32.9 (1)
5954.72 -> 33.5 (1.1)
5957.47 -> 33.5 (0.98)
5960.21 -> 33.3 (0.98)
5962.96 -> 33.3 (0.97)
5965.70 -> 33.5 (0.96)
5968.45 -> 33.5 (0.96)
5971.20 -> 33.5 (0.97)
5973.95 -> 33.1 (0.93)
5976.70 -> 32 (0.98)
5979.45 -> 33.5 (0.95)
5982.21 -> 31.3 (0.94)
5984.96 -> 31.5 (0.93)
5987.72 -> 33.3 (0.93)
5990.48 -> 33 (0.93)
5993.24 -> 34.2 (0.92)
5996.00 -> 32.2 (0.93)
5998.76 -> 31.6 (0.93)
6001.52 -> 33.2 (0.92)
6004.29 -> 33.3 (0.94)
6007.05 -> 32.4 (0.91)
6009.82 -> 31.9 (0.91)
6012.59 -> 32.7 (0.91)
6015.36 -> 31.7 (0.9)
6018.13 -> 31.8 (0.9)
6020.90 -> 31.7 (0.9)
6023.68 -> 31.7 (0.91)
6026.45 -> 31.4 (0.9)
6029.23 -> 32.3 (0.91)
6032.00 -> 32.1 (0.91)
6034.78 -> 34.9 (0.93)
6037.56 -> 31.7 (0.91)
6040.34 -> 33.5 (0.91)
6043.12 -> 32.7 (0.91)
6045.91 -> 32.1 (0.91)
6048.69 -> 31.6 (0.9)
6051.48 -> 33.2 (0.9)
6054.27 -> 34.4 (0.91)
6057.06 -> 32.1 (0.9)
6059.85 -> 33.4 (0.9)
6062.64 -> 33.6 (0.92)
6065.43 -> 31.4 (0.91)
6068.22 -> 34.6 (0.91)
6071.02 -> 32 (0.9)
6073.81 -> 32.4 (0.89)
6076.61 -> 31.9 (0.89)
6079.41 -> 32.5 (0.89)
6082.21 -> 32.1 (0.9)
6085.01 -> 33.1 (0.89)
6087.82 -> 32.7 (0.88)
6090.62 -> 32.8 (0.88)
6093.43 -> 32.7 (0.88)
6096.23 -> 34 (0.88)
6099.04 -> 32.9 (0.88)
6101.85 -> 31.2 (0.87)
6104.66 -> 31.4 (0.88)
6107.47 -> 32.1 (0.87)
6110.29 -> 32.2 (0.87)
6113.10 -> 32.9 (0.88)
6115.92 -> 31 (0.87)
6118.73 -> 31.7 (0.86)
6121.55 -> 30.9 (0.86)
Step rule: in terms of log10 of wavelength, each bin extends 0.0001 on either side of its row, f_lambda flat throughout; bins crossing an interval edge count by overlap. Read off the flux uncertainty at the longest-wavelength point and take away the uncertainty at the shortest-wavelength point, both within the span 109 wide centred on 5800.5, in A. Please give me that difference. -0.42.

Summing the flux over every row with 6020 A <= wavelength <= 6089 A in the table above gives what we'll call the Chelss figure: 815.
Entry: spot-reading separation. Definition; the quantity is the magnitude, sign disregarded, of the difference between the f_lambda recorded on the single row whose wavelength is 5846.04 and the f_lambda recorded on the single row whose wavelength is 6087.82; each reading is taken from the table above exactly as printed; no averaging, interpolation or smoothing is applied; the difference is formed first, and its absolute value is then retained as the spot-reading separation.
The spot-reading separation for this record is 1.9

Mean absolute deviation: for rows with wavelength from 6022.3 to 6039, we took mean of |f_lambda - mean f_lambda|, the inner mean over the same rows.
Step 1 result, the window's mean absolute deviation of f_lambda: 0.85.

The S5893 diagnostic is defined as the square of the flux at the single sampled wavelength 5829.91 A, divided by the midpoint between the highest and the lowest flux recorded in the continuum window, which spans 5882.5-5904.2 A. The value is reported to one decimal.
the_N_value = 33.4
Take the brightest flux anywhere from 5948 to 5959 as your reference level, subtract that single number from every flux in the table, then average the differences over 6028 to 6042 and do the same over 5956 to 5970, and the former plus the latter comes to -4.3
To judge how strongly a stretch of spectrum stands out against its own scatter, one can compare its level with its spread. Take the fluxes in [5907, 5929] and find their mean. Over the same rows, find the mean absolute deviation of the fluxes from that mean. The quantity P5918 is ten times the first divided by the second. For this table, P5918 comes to 275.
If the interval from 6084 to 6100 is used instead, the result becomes 959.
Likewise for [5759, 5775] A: 442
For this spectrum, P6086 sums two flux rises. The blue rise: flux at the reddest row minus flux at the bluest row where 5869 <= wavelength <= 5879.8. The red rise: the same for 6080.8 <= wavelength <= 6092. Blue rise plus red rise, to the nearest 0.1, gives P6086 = 1.4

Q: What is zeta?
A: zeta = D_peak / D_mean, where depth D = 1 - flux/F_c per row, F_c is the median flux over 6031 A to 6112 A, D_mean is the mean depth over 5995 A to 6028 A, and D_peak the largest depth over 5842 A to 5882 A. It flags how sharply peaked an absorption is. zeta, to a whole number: 3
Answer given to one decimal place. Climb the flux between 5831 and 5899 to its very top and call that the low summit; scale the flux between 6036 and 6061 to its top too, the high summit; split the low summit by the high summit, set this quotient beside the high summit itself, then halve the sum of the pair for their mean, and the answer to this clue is 17.7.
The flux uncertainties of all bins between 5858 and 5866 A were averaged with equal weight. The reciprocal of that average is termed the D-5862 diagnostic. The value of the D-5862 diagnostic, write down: 1.01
